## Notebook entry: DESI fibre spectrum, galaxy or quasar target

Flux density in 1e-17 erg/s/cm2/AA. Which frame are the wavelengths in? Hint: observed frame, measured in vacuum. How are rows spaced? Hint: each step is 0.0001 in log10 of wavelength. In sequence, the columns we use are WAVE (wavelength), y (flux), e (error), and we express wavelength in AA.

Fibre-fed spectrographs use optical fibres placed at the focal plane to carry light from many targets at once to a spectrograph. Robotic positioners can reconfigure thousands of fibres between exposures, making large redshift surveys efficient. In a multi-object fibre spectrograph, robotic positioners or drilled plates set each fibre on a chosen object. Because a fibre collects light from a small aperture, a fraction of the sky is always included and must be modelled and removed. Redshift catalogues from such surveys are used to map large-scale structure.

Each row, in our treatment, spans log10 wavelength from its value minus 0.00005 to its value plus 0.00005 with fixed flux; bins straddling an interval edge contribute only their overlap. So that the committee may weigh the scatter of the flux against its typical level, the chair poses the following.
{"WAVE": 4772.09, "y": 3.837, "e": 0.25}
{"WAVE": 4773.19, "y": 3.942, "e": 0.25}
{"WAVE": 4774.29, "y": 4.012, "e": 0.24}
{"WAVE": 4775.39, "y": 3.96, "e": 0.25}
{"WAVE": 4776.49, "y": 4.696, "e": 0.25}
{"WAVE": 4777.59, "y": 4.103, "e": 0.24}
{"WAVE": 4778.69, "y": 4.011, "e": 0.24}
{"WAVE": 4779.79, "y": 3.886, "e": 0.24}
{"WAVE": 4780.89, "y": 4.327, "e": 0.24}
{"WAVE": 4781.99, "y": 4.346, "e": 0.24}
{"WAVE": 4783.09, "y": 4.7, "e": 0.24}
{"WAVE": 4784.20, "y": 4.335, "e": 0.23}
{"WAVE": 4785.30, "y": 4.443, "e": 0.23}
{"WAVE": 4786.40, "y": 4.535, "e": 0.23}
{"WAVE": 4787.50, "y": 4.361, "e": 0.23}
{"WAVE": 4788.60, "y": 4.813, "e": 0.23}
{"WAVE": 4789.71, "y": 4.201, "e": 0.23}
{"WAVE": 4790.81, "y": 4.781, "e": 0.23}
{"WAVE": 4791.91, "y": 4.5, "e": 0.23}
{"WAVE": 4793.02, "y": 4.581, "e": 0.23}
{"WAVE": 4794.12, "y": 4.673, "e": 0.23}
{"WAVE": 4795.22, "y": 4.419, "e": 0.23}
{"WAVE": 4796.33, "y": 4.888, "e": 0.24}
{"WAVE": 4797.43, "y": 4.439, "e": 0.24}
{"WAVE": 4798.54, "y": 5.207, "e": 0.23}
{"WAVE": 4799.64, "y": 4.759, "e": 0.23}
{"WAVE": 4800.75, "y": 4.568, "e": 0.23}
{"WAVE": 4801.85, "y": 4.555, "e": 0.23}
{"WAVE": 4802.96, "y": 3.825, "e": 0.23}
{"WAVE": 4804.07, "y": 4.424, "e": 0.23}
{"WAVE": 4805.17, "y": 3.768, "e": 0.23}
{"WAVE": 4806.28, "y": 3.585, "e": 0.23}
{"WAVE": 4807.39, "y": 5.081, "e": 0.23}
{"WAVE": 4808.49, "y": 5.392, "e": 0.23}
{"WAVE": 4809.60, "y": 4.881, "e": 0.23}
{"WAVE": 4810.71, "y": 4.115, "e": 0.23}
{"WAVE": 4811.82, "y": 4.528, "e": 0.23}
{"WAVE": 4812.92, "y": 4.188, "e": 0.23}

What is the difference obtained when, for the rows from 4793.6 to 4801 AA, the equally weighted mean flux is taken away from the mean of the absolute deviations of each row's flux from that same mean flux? -4.50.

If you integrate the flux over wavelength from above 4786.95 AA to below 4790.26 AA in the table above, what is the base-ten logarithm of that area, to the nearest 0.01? 1.17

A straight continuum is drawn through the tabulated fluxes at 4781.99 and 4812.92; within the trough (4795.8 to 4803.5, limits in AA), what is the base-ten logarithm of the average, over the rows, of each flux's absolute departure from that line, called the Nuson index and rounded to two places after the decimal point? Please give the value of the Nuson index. -0.33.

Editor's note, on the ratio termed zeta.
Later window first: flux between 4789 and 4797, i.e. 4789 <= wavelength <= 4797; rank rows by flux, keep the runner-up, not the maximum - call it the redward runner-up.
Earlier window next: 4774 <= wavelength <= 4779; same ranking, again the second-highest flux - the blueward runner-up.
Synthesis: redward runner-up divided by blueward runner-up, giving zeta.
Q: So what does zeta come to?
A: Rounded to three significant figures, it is 1.17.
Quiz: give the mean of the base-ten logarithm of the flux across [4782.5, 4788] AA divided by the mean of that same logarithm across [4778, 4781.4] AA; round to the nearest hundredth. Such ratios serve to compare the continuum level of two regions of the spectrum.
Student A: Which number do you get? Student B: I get 1.07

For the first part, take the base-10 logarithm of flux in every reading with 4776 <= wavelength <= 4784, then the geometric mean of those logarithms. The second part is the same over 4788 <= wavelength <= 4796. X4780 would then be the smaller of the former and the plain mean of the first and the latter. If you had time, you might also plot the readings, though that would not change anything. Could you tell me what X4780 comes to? 0.631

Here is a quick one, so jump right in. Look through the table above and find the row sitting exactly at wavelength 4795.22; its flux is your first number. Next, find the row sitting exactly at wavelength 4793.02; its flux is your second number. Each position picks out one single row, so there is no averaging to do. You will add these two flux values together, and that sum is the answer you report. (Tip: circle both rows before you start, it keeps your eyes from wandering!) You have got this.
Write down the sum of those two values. 9.0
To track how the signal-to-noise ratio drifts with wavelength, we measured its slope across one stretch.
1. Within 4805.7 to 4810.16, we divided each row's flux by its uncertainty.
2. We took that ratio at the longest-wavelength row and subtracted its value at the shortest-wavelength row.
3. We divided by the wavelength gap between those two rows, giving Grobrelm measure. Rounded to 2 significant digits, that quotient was 1.7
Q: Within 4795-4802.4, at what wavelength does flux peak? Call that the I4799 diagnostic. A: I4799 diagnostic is 4798.54 AA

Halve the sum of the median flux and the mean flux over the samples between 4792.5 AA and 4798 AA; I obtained 4.59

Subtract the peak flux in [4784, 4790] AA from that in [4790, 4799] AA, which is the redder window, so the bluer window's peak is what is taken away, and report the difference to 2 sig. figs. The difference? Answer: 0.39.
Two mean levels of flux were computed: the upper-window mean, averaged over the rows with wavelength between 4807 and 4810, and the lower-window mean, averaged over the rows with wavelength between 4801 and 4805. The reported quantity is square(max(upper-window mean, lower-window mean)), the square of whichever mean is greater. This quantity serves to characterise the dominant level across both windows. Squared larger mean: 26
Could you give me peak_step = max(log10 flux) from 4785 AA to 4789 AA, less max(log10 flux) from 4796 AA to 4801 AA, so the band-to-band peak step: -0.03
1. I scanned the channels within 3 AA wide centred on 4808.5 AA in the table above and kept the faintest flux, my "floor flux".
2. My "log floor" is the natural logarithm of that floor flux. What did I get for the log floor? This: 1.59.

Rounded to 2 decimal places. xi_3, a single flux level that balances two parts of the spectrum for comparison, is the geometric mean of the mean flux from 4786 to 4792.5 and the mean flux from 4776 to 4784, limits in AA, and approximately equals 4.41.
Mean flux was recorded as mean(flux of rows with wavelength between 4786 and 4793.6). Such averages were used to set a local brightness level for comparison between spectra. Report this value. 4.54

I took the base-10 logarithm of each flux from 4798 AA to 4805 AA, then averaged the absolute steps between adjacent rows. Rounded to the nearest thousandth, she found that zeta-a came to 0.039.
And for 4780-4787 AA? 0.018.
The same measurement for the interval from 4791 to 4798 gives 0.025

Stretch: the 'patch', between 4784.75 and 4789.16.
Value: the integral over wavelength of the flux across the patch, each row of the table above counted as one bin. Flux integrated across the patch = 20.0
